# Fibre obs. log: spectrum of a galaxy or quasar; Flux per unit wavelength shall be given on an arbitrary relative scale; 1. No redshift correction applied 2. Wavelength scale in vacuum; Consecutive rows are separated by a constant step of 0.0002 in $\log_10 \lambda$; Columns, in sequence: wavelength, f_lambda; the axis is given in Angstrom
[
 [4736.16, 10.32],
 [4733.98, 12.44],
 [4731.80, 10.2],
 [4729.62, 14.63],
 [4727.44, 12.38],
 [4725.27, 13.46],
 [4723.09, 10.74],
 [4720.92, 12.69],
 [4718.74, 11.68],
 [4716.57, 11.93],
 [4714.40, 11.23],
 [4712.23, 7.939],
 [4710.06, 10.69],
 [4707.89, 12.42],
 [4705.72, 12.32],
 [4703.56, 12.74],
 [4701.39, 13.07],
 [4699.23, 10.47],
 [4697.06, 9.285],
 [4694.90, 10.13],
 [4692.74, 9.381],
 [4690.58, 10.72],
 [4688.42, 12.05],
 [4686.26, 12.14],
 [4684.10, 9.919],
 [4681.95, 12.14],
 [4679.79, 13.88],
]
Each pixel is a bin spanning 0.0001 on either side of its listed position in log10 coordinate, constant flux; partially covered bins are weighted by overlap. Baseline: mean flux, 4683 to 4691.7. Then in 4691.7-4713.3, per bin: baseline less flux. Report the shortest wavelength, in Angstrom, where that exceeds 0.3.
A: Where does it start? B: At 4692.74 Angstrom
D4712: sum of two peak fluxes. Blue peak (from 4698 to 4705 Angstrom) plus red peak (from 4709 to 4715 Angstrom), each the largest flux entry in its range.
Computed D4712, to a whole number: 24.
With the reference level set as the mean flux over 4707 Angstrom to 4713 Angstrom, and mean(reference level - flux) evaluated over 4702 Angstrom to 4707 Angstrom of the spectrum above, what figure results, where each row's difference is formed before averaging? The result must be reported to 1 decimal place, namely -2.2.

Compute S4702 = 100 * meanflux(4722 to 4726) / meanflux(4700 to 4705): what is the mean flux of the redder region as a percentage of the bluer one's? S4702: 94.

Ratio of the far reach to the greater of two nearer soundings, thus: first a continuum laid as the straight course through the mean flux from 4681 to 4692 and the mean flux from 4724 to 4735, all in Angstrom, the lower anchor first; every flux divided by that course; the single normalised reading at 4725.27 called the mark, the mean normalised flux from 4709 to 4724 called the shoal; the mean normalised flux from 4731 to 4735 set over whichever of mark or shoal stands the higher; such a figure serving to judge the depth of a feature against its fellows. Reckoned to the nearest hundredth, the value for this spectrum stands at 0.83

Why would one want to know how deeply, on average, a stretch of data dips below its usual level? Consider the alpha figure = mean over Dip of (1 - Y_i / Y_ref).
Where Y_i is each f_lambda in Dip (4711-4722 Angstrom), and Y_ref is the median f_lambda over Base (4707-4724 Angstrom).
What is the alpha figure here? 0.03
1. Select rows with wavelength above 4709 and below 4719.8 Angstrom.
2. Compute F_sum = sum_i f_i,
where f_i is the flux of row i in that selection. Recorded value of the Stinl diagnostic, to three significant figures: 53.5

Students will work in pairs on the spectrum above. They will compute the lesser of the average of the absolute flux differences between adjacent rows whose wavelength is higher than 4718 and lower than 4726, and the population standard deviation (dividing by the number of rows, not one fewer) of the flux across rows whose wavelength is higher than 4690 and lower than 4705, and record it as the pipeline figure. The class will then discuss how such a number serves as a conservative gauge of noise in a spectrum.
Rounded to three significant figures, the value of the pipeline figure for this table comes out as 1.40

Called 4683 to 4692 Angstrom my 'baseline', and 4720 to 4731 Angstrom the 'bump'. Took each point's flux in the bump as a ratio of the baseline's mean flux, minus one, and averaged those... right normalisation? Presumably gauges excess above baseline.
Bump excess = 0.14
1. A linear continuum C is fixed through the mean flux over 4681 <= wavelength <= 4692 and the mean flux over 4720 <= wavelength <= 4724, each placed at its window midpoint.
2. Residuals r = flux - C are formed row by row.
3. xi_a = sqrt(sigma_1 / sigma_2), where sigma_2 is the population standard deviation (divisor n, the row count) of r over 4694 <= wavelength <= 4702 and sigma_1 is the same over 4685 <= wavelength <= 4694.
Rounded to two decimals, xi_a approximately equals 0.91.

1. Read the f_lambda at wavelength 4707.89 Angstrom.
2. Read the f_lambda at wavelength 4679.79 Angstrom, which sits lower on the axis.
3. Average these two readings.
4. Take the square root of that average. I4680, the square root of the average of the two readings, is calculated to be 3.63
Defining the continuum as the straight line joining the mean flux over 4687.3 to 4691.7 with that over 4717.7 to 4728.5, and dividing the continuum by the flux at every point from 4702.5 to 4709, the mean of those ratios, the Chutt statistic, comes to 0.94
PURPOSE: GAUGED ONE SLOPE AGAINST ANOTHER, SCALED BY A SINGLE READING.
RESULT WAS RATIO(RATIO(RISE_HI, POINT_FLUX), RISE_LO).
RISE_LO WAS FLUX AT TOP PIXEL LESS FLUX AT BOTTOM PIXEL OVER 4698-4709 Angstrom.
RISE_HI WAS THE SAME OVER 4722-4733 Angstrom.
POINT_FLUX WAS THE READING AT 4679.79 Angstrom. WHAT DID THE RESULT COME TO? -0.02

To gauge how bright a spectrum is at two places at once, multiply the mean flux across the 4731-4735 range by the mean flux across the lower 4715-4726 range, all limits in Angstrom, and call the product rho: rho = 137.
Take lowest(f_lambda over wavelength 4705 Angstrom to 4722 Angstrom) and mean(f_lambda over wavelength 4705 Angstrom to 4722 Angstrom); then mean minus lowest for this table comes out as 3.4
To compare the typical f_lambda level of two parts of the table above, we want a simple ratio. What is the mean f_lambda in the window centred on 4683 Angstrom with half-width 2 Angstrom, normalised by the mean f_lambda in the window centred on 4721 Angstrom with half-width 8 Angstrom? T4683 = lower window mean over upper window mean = 0.92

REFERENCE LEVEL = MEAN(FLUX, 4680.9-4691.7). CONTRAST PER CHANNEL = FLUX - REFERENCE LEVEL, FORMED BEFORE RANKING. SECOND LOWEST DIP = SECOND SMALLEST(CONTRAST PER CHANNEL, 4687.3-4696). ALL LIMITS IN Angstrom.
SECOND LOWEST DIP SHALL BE -1.3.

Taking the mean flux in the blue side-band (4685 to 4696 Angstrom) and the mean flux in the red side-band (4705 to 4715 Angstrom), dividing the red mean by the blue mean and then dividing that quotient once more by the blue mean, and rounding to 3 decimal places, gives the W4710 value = 0.092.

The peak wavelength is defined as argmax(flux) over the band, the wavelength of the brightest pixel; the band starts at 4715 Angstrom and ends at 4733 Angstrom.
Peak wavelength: 4729.62 Angstrom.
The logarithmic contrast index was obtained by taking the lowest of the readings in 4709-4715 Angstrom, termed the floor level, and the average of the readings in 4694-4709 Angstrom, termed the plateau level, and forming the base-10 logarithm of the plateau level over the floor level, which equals 0.16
